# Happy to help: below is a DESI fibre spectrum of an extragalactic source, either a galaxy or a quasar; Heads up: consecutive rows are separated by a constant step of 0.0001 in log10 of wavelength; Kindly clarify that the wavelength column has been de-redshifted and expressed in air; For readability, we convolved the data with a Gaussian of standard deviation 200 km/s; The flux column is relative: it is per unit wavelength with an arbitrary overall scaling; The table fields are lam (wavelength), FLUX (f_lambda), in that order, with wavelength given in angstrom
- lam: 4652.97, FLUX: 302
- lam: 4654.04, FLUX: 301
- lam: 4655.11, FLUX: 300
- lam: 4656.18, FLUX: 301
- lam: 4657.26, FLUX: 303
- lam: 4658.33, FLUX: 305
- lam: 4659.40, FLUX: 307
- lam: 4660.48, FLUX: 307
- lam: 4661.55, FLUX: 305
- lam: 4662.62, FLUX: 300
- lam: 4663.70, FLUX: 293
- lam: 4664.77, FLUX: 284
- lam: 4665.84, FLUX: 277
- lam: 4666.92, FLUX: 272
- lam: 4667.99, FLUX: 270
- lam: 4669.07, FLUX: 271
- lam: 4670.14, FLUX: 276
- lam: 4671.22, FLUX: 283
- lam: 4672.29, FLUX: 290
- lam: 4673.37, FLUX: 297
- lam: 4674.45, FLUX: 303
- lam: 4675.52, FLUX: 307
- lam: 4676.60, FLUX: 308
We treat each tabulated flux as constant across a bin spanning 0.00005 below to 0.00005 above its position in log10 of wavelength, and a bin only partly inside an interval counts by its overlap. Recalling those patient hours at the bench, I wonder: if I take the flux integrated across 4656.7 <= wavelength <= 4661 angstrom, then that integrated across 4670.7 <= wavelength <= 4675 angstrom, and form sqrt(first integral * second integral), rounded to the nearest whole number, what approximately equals 1286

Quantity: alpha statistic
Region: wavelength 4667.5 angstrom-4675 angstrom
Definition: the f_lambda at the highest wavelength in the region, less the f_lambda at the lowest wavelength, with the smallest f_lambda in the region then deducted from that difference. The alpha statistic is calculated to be -237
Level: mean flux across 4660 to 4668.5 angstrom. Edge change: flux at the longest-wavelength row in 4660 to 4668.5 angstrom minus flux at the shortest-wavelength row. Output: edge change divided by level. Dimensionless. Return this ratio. -0.128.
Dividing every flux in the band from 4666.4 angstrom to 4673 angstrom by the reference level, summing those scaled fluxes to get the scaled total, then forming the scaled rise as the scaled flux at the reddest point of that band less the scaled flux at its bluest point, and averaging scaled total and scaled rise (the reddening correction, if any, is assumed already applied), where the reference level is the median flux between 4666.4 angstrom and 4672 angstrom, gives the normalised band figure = 3.1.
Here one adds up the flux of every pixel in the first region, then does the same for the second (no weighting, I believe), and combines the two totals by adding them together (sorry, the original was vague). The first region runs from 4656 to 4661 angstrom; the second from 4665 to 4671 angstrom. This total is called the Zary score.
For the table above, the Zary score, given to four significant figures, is 2889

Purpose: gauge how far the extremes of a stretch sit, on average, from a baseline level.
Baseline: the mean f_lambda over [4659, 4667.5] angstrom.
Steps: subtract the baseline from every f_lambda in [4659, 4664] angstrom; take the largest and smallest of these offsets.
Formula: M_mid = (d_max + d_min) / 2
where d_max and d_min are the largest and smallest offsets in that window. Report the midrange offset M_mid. 7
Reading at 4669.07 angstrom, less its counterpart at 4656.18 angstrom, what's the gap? -30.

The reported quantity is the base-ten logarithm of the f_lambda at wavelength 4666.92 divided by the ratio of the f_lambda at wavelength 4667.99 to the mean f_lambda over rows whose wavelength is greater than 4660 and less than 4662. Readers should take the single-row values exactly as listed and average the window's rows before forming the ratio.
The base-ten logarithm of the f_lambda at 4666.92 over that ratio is 2.49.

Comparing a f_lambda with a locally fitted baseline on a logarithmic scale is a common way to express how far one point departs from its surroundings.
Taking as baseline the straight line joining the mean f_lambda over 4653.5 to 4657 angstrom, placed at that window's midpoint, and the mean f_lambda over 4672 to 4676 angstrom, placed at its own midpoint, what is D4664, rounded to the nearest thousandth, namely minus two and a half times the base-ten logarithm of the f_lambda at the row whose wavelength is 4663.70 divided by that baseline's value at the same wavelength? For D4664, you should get 0.026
